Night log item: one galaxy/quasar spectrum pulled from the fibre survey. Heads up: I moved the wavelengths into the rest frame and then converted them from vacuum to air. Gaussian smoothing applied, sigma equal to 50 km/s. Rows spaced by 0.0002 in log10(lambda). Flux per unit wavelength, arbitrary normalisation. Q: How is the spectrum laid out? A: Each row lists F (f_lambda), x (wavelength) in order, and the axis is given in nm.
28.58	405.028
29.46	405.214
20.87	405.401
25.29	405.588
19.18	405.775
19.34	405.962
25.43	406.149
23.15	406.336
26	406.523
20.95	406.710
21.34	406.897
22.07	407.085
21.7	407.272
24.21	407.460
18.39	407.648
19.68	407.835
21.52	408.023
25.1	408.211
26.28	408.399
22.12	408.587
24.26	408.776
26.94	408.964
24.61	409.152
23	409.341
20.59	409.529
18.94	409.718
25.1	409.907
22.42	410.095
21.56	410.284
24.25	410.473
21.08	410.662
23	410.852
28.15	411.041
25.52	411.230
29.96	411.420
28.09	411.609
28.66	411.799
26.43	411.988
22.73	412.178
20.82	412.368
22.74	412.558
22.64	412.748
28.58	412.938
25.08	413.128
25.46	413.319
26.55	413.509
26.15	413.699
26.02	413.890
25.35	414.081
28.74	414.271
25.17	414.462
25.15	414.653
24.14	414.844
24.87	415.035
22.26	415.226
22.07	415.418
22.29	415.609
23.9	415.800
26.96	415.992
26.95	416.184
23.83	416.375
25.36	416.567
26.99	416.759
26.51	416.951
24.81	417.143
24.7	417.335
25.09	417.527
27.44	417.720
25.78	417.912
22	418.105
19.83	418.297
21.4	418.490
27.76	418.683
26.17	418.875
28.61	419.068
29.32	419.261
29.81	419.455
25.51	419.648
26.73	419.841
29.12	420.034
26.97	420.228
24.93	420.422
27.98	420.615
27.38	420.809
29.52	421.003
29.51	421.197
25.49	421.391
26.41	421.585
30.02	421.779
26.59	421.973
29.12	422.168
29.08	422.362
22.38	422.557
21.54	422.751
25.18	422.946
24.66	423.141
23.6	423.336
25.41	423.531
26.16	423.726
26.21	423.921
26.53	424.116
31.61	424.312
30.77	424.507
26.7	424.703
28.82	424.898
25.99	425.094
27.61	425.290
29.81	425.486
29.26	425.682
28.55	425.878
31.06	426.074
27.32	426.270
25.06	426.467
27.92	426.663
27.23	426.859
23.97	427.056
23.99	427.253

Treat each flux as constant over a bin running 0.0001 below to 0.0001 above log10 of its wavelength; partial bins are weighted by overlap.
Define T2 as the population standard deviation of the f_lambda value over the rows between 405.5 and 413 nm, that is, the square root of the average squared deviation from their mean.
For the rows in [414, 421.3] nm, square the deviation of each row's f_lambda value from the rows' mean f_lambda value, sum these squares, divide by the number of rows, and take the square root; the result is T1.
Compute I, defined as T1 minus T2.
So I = -0.46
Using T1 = 2.45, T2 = 2.9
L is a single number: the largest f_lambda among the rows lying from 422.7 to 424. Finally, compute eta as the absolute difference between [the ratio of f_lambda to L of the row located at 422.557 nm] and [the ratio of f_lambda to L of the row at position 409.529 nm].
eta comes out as 0.07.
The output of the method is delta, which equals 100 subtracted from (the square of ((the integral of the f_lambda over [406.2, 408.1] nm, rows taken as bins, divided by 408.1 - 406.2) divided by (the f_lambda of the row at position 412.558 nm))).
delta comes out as -99.1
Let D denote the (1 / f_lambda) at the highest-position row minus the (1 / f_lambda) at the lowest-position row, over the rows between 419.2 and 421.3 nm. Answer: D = 0.000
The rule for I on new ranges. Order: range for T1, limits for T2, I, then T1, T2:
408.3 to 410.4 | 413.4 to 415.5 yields 0.53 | 2.33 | 1.8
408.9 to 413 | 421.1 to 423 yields 0.19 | 3.01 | 2.8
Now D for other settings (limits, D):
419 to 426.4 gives 0.002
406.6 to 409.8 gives 0.005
